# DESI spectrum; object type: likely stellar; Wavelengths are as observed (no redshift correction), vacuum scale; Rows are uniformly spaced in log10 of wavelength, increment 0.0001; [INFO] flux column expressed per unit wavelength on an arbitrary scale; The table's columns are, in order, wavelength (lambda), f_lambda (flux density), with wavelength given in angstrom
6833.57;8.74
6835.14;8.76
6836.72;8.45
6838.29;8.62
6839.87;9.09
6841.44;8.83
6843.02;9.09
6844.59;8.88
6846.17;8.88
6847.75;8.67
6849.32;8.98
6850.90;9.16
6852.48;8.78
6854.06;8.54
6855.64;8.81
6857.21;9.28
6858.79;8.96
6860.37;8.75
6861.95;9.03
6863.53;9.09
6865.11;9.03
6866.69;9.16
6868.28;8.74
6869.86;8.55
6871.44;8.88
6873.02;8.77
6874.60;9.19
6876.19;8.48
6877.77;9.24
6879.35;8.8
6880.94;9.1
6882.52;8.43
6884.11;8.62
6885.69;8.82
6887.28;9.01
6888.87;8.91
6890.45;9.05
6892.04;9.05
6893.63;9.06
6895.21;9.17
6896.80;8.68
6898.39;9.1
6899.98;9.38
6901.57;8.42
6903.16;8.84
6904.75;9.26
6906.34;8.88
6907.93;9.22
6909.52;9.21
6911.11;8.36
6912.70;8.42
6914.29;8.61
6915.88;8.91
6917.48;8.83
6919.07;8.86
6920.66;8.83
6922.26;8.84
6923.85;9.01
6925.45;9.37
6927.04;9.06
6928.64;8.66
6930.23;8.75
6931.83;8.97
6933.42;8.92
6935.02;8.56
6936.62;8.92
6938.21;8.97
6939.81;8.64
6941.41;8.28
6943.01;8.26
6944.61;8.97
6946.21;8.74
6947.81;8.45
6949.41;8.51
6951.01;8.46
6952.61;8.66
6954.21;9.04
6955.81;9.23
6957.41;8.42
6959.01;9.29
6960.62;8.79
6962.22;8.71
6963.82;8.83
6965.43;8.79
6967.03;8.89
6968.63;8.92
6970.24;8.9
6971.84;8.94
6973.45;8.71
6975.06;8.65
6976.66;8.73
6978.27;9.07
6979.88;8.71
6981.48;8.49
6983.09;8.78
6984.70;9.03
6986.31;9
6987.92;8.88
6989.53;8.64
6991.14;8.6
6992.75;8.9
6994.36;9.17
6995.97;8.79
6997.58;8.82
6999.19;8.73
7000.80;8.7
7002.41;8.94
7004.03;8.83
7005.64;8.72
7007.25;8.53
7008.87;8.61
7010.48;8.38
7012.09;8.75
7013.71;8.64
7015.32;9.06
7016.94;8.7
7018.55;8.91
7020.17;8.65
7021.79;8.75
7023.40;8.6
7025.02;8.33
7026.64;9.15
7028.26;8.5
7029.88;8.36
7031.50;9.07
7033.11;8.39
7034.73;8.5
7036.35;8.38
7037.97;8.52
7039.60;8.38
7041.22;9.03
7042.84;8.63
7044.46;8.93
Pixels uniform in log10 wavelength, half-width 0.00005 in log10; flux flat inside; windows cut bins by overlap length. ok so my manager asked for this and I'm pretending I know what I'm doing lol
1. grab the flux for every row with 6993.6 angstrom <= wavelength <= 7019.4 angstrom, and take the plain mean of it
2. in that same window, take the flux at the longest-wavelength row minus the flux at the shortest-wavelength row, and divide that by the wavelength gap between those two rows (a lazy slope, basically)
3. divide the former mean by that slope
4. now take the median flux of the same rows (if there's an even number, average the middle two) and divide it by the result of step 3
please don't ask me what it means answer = -0.011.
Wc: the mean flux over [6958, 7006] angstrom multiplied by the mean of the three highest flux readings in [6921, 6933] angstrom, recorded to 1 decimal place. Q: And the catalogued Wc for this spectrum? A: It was 80.8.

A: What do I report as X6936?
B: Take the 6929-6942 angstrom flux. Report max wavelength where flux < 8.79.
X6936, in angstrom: 6941.41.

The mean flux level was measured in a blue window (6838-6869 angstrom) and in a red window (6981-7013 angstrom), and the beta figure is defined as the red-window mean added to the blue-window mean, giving 17.7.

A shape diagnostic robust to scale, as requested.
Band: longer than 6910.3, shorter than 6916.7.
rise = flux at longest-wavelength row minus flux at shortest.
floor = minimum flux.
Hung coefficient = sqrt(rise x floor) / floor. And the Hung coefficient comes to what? 0.26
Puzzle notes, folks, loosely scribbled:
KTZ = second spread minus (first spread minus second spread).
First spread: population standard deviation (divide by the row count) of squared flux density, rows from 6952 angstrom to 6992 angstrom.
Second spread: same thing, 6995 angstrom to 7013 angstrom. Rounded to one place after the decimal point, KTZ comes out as 1.4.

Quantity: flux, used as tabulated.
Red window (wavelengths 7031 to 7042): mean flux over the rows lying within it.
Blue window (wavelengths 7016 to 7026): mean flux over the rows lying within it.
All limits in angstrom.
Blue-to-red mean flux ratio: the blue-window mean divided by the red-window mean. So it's 1.01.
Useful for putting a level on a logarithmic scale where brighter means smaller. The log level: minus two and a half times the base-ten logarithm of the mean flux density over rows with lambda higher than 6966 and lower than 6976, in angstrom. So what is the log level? -2.366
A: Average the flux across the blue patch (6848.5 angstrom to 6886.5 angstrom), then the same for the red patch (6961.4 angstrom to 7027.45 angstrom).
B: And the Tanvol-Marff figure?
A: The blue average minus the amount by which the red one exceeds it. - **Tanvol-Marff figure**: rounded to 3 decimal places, 8.987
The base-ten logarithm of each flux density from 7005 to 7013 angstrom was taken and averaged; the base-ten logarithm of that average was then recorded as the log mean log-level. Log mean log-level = -0.0295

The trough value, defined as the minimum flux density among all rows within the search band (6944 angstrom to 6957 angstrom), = 8.45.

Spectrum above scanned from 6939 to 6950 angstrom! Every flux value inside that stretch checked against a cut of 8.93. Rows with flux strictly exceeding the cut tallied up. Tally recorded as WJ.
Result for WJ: 1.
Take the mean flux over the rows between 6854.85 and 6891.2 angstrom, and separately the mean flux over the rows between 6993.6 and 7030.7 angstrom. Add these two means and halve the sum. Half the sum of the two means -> 8.81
